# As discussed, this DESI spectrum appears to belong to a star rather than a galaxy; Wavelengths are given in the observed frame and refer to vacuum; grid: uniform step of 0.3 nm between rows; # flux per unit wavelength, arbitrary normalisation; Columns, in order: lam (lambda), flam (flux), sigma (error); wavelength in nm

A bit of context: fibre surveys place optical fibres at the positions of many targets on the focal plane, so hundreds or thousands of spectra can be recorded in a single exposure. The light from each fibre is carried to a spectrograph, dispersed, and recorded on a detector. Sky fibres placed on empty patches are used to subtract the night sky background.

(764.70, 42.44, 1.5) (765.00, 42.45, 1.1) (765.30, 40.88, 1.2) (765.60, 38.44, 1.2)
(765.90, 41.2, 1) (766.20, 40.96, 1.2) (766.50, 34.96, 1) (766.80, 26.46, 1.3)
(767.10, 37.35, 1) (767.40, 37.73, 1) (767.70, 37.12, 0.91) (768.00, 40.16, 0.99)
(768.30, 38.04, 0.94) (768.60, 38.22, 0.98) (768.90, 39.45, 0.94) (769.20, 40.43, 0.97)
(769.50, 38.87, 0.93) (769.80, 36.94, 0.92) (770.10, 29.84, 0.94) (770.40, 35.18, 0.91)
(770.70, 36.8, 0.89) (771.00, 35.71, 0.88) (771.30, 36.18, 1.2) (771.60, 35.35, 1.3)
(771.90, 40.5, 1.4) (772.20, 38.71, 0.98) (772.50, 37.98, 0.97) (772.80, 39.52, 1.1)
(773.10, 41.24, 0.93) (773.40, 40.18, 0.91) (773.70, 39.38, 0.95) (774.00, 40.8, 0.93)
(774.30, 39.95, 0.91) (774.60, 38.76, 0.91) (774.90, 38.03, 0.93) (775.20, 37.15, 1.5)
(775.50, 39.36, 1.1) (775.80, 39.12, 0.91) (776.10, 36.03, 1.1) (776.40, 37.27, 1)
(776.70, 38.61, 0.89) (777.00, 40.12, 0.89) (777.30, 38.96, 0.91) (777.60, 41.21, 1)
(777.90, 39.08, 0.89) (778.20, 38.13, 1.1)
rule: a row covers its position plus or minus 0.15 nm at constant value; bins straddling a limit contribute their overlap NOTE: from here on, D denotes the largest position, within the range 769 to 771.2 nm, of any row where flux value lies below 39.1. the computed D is 771.00 nm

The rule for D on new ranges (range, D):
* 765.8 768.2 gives 767.70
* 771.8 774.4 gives 772.50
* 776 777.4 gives 777.30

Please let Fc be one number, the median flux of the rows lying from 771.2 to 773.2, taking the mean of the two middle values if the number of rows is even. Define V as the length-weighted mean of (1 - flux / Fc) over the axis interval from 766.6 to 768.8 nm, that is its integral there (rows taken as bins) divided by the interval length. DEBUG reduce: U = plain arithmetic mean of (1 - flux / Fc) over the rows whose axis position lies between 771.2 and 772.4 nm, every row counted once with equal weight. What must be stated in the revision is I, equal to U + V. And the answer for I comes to 0.08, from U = 0.03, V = 0.058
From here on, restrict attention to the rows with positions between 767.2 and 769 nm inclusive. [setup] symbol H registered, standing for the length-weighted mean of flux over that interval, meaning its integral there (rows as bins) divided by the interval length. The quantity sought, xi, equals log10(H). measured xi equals 1.584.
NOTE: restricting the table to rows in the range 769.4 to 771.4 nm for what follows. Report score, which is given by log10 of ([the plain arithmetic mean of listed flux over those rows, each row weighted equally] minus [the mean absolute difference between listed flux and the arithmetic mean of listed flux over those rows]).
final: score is 1.53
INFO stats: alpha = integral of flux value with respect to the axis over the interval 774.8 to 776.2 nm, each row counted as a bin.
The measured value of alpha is 53.2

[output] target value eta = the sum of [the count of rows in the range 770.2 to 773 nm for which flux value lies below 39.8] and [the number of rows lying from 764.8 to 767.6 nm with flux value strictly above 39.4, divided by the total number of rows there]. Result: 8.4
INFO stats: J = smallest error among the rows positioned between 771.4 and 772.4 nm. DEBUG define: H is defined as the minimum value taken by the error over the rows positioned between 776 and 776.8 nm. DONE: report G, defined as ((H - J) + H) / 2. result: 0.40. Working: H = 0.89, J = 0.98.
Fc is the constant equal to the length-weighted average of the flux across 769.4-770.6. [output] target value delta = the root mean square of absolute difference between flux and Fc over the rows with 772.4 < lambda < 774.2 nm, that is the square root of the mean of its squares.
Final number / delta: 4.8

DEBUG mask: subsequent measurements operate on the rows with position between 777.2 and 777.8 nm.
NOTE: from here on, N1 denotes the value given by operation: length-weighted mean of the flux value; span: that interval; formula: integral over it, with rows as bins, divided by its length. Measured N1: 40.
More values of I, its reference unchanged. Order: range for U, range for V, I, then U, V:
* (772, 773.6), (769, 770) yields -0.01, -0.02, 0.010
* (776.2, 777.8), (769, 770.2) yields 0.03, -0.01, 0.046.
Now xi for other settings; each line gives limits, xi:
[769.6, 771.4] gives 1.546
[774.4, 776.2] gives 1.582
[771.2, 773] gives 1.582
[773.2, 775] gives 1.598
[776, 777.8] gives 1.589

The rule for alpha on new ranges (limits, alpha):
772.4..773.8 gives 55.6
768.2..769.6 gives 54.7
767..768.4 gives 53.4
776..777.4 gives 53.5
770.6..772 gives 51.5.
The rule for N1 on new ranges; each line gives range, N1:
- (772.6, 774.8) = 40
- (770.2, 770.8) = 35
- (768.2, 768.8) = 38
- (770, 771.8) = 35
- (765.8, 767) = 36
